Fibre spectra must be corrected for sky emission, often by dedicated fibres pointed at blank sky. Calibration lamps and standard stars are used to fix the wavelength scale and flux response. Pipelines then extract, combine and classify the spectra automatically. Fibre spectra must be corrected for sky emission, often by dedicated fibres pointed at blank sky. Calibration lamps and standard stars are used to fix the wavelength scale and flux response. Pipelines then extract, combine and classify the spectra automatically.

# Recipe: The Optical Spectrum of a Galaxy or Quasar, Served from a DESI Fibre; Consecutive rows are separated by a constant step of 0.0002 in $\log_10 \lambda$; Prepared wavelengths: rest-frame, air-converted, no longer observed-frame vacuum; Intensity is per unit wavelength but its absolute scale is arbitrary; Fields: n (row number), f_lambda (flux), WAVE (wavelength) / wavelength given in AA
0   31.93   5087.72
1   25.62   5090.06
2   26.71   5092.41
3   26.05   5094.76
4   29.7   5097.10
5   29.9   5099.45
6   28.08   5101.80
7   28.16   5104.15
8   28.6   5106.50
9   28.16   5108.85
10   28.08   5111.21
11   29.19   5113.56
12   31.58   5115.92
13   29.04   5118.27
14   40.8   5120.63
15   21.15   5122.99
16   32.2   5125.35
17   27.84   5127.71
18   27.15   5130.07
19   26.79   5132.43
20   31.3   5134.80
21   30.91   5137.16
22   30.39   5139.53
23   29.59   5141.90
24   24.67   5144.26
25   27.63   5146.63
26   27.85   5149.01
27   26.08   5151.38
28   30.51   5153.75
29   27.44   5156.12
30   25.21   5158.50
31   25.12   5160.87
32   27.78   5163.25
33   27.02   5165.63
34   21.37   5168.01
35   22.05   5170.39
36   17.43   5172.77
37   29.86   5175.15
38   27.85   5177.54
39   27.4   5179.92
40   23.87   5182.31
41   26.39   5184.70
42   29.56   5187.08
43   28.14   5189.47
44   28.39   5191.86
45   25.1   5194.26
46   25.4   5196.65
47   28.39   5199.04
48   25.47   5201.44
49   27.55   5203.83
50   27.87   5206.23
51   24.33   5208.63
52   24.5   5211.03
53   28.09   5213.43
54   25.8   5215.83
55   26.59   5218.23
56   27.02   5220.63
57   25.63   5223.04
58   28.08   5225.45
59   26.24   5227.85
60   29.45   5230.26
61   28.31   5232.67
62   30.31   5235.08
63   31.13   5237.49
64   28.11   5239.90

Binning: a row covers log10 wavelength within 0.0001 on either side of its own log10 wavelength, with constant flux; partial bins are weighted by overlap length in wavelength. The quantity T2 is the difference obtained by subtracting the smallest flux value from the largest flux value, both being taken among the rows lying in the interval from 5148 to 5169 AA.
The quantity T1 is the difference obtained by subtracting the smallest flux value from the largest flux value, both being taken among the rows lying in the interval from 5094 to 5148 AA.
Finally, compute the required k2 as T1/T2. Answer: 2.1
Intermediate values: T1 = 20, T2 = 9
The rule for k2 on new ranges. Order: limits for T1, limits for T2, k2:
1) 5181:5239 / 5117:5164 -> 0.4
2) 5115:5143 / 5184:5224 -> 3.8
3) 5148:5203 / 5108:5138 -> 0.7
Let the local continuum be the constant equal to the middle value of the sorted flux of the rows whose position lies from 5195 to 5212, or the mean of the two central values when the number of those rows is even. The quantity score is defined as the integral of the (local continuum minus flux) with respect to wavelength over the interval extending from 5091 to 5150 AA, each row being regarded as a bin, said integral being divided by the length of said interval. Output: -3.4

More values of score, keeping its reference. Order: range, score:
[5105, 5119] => -3.6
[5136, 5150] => -3.0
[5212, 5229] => -1.3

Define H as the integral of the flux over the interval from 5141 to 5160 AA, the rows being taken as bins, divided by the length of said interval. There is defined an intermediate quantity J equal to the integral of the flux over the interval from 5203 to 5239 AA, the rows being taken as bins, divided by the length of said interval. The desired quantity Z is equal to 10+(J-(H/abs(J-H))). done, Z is -274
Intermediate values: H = 27.3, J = 27.4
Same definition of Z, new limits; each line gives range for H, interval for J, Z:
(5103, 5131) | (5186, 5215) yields 25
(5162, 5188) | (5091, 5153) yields 31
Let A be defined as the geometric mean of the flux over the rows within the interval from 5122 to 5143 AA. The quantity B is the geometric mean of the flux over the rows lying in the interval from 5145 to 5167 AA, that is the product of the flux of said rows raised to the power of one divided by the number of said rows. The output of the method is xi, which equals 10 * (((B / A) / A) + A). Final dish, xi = 284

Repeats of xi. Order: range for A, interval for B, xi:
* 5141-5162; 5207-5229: 271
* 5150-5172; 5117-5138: 257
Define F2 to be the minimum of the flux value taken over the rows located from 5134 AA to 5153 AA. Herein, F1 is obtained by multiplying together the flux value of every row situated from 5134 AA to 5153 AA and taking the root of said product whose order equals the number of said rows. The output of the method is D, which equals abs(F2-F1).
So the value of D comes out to 3.8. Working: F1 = 28.5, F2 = 24.67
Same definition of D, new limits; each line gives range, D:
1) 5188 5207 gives 1.9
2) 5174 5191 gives 3.6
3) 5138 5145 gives 3.4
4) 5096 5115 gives 0.6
